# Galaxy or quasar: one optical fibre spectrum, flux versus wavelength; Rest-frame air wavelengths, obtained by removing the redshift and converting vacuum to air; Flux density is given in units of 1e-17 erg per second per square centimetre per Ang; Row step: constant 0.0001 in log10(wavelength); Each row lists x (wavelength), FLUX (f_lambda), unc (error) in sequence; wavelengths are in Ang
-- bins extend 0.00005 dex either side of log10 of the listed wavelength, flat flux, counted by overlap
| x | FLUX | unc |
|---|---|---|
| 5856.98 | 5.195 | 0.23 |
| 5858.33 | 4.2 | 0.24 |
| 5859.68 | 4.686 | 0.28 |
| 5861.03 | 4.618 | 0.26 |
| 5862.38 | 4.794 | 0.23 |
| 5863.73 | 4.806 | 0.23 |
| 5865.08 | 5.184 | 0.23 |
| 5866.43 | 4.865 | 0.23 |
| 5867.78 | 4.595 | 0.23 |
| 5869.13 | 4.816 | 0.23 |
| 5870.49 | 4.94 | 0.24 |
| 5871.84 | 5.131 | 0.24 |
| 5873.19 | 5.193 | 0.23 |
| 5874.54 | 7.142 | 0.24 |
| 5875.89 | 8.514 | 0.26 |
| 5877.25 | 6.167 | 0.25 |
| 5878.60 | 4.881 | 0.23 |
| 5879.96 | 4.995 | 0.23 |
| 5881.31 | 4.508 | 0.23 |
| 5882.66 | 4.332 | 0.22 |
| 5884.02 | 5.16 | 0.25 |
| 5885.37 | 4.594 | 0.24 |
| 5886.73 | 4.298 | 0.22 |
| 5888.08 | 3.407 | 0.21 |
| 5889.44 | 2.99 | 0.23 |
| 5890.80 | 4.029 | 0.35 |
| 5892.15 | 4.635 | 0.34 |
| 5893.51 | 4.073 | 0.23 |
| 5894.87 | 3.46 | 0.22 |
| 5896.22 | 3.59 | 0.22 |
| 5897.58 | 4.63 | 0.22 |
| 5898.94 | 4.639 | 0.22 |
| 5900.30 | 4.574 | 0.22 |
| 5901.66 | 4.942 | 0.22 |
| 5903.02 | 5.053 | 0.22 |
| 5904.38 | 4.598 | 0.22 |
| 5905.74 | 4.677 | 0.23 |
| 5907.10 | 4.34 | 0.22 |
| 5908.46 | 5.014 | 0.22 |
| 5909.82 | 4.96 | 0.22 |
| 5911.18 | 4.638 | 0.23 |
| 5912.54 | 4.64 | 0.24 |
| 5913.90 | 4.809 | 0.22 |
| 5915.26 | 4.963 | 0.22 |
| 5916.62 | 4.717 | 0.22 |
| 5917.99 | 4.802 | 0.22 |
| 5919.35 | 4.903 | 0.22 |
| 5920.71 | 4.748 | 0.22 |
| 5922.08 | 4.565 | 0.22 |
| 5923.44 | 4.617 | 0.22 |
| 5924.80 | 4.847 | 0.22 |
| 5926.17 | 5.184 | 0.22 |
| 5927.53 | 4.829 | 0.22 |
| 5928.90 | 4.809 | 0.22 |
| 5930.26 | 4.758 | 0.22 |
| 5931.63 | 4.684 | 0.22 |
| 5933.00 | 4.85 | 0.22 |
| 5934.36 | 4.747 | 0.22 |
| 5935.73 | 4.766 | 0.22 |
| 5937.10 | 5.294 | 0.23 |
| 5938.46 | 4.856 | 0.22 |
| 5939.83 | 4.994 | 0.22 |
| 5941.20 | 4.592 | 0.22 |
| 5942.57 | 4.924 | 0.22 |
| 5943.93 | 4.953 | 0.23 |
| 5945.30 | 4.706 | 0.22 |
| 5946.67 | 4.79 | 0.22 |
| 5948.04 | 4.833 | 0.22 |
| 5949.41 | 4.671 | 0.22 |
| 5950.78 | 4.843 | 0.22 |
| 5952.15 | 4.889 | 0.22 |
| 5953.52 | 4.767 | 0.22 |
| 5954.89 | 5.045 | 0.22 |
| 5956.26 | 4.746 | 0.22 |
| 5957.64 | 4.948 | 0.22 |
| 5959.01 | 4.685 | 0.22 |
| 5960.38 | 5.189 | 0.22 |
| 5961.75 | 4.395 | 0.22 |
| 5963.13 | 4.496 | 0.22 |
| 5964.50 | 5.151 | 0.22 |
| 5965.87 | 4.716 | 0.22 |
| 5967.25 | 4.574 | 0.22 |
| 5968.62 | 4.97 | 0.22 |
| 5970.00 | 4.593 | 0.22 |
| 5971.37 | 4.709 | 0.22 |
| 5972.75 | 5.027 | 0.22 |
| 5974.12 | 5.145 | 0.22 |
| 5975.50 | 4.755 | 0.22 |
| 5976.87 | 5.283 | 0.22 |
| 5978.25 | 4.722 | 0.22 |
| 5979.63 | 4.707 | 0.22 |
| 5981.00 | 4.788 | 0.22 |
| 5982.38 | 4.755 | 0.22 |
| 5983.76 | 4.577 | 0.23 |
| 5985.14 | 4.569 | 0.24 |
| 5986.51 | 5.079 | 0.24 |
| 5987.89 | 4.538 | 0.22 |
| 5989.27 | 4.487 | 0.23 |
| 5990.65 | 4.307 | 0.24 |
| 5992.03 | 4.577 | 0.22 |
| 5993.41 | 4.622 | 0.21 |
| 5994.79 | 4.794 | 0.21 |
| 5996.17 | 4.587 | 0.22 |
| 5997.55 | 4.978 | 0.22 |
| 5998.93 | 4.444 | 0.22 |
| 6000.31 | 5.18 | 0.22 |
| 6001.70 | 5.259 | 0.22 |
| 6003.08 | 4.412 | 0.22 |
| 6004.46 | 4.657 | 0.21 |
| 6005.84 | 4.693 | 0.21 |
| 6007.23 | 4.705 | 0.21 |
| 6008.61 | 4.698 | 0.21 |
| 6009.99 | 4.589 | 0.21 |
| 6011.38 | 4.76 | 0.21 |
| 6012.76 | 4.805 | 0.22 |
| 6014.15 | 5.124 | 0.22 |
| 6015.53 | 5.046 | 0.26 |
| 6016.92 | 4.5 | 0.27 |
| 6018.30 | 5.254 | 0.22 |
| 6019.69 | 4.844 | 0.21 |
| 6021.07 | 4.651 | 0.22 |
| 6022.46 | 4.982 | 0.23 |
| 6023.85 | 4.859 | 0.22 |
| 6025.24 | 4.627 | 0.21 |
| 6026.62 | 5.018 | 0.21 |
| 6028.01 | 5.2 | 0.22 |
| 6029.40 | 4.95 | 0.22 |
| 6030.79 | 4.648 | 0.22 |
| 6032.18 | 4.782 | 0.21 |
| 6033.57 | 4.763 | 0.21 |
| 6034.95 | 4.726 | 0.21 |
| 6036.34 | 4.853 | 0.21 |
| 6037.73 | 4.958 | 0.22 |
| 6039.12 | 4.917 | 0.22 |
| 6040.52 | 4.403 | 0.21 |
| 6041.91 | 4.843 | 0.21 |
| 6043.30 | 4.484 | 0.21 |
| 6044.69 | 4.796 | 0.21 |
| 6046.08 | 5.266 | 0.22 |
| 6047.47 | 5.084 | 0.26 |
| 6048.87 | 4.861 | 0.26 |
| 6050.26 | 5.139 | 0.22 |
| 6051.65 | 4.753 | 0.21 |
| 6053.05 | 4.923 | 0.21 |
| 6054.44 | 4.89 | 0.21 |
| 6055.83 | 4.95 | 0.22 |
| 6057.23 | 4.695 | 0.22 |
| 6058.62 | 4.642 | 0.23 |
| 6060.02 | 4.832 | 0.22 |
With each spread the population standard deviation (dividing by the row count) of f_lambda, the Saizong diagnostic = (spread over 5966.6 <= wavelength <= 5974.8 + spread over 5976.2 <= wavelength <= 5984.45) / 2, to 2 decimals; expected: 0.22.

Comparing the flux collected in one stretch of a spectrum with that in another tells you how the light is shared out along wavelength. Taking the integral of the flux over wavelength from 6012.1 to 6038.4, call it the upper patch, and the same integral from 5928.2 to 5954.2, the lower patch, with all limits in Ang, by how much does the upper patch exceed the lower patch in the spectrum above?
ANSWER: 3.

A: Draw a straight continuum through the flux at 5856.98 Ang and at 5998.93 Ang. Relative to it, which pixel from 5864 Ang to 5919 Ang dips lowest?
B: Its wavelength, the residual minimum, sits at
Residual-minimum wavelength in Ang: 5889.44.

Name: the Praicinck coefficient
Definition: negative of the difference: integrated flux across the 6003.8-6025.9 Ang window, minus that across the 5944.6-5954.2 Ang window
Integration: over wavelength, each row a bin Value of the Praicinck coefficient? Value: -60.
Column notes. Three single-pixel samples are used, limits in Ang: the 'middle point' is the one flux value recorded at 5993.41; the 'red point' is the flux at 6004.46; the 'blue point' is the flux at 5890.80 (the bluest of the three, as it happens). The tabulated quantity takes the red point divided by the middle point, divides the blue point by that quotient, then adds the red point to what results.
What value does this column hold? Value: 8.7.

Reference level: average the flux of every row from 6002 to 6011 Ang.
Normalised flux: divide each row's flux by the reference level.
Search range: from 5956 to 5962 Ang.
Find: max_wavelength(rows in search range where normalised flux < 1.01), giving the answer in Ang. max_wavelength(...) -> 5961.75 Ang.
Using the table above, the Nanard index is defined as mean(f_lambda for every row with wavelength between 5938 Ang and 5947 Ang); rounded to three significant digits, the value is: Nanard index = 4.83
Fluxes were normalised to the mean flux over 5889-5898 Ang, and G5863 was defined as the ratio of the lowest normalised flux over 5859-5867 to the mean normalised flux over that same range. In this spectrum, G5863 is 0.957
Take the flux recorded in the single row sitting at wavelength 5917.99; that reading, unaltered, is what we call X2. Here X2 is 4.802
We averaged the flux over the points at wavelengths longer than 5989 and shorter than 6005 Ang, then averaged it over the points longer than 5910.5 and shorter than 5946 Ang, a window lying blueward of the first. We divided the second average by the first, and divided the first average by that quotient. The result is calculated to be 4.6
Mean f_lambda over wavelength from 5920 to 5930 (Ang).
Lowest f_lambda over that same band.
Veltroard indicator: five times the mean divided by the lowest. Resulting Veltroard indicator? 5.26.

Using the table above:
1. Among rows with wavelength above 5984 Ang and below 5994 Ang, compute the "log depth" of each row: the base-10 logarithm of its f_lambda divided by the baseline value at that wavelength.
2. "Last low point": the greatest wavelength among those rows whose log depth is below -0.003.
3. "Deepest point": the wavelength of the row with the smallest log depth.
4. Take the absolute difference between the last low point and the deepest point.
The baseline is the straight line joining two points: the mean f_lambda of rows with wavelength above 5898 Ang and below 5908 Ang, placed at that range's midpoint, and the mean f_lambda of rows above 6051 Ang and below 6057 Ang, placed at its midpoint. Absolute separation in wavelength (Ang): 2.8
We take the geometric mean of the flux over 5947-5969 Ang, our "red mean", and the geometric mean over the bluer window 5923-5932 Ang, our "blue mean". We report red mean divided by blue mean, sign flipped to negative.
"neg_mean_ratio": -1.00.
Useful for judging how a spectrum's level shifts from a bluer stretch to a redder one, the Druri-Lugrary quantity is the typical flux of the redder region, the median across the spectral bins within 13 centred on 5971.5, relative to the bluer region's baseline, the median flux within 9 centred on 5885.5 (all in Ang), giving 1.10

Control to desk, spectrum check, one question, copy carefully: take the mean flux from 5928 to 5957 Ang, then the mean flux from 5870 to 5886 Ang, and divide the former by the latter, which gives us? 0.88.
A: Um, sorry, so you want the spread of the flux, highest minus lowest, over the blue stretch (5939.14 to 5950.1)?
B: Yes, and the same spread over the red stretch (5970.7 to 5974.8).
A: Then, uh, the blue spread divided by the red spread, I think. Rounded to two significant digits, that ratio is 0.92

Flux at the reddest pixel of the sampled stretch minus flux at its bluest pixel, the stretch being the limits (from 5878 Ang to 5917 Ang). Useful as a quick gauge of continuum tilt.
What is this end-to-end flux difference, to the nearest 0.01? -0.16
